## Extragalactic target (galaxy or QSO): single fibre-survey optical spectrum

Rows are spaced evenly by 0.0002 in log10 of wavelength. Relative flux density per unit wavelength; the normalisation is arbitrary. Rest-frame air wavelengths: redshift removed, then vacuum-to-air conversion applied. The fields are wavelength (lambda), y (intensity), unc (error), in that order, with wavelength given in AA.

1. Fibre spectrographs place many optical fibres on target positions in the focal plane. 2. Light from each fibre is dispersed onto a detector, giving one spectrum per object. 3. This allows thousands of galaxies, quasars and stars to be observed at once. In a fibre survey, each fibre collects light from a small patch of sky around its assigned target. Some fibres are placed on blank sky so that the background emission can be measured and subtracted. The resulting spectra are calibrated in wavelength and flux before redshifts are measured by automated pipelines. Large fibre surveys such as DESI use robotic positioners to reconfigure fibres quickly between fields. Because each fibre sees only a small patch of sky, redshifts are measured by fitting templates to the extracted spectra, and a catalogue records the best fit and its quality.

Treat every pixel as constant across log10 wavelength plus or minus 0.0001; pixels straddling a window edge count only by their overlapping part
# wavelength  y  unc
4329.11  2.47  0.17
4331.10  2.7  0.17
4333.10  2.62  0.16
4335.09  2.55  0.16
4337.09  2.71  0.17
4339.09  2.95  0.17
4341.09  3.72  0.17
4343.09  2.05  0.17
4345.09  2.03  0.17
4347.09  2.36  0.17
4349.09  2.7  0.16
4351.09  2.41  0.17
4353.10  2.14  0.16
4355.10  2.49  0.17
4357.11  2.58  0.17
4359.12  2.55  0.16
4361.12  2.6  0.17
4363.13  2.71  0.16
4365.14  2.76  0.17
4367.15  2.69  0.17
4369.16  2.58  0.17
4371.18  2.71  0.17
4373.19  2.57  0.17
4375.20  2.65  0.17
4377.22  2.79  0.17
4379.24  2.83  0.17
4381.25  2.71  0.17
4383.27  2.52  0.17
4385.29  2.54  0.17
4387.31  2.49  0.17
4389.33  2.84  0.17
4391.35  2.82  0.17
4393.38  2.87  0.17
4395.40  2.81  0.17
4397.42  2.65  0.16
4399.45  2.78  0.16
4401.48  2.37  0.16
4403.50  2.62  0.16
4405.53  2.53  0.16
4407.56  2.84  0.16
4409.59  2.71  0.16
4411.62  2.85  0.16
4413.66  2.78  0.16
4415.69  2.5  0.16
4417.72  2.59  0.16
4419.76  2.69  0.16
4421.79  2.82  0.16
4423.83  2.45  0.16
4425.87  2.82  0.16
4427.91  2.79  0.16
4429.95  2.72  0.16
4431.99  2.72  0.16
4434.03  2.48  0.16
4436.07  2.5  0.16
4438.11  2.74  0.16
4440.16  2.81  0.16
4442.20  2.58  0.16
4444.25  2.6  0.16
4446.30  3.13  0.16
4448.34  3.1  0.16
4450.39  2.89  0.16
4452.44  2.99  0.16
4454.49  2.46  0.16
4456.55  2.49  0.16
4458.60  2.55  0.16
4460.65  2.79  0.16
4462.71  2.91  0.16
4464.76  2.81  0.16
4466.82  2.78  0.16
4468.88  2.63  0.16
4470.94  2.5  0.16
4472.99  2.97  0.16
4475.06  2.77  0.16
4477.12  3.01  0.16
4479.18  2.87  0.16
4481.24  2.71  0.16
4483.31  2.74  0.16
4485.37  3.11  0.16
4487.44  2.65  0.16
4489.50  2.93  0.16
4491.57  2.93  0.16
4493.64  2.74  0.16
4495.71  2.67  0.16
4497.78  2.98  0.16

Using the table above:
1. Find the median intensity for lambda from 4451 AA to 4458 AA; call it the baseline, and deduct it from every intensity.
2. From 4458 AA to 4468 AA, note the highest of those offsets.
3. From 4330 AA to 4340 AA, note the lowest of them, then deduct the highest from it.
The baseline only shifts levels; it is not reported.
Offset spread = -0.36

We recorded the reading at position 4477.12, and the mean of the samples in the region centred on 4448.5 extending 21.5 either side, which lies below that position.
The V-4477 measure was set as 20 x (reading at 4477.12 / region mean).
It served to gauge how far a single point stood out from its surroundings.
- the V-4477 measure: 22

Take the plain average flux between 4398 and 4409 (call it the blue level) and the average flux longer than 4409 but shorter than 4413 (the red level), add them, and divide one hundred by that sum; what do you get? 18.5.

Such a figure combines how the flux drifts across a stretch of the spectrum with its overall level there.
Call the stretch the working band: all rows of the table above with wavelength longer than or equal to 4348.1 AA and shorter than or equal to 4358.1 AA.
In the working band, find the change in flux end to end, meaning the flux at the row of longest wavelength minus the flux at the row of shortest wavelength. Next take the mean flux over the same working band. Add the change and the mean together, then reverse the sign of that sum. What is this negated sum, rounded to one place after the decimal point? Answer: -2.3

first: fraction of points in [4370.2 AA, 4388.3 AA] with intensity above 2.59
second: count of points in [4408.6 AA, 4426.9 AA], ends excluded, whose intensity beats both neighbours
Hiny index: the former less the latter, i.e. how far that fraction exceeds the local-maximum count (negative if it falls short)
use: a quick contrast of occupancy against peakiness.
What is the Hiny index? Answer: -1.44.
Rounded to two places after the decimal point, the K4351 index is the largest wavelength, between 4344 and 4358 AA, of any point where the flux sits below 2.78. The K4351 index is 4357.11 AA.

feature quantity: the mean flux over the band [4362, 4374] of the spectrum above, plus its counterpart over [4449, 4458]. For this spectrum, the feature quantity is 5.38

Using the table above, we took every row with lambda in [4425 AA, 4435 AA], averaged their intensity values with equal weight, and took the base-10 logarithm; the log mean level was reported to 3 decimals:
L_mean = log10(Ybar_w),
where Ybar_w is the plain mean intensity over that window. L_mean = 0.432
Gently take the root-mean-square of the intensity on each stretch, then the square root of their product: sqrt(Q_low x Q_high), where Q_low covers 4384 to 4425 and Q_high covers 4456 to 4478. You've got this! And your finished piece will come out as 2.72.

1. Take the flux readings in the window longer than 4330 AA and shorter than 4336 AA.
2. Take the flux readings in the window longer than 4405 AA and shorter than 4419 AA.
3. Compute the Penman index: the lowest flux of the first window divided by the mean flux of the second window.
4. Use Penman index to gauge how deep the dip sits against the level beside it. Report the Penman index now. 0.95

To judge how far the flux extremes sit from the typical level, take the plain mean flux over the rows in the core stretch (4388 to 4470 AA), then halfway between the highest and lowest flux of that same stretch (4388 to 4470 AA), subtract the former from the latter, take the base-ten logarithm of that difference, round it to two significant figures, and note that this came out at -1.5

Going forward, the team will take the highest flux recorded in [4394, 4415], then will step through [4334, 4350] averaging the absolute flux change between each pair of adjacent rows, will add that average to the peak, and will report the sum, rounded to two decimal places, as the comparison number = 3.35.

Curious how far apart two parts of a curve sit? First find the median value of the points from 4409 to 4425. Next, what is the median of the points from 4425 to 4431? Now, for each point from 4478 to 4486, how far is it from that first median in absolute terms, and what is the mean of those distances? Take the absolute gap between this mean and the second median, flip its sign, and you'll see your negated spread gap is -2.6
